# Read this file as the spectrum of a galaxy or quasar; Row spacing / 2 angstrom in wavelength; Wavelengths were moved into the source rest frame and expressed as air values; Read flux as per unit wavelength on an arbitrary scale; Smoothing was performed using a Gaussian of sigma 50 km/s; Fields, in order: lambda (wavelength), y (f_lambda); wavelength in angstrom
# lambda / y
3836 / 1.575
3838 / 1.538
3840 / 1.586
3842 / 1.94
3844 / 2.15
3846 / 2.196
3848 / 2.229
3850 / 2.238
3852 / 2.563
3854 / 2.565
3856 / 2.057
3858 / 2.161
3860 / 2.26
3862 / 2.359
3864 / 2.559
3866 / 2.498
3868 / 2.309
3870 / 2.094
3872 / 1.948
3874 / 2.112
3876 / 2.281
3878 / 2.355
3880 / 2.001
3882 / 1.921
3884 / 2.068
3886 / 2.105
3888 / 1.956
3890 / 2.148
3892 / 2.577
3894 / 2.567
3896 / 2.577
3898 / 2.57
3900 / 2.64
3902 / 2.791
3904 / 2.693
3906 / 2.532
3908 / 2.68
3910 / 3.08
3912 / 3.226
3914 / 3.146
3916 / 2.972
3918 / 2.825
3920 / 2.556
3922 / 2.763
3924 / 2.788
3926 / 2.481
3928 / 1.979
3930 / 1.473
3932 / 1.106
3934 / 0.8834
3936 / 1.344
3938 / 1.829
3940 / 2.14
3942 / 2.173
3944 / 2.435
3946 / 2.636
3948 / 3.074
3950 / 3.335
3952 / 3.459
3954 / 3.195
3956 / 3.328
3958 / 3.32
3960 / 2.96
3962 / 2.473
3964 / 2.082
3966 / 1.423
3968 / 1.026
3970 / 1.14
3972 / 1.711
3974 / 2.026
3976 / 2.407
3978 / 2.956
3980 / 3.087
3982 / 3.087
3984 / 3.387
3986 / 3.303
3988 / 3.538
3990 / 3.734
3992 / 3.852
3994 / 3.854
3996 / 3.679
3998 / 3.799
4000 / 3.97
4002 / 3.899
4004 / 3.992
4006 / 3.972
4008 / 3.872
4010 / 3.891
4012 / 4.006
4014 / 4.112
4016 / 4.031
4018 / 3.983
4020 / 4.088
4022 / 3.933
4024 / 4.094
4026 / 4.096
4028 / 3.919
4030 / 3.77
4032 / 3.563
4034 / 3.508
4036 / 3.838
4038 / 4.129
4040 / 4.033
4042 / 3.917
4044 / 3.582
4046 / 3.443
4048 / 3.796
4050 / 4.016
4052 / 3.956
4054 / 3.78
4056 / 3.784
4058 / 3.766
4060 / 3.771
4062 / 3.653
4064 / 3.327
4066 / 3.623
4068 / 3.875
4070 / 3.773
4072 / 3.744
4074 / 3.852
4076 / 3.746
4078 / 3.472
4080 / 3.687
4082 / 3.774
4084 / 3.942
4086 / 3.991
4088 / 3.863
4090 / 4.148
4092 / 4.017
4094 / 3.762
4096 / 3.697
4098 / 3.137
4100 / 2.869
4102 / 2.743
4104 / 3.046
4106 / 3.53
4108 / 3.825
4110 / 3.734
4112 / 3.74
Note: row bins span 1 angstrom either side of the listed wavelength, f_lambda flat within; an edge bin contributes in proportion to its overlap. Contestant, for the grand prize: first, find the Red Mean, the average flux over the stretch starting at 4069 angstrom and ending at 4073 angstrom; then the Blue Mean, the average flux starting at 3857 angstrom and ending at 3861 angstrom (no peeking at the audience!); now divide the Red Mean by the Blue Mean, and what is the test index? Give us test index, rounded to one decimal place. 1.7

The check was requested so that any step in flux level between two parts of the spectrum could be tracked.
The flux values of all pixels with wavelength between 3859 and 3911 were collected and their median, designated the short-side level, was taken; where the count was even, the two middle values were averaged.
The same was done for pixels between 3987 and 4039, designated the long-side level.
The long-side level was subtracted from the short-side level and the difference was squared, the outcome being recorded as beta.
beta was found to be 2.4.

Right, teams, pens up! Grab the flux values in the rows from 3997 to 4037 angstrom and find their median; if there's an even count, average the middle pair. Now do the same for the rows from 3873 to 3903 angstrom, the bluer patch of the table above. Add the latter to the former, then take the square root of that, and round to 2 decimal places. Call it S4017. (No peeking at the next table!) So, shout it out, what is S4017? 2.50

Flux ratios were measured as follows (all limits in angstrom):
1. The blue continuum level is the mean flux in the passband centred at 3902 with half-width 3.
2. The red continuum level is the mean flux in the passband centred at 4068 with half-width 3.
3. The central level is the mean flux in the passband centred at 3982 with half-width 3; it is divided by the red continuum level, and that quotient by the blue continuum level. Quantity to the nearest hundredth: 0.31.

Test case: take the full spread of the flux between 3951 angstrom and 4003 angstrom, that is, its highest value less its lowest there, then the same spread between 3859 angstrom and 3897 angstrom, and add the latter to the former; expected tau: 3.6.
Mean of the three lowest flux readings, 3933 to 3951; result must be 1.4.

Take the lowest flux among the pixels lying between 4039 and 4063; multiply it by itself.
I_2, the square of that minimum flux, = 11.9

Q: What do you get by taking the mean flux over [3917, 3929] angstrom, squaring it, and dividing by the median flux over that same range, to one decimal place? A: 2.5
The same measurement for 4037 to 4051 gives 3.8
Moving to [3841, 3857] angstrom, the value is 2.3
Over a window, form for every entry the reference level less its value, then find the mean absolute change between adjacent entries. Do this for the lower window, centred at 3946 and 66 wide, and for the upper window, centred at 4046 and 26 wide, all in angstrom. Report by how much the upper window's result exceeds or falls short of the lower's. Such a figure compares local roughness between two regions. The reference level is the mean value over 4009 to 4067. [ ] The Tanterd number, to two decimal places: -0.13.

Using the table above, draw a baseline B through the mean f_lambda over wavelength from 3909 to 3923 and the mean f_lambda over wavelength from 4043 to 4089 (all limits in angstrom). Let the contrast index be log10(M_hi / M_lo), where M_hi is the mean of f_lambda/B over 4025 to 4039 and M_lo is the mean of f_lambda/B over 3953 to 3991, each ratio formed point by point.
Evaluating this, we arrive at 0.12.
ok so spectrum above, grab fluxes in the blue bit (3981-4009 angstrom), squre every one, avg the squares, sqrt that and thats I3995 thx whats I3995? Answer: 3.7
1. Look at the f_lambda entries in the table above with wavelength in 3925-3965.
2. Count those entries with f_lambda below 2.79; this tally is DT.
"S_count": 13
